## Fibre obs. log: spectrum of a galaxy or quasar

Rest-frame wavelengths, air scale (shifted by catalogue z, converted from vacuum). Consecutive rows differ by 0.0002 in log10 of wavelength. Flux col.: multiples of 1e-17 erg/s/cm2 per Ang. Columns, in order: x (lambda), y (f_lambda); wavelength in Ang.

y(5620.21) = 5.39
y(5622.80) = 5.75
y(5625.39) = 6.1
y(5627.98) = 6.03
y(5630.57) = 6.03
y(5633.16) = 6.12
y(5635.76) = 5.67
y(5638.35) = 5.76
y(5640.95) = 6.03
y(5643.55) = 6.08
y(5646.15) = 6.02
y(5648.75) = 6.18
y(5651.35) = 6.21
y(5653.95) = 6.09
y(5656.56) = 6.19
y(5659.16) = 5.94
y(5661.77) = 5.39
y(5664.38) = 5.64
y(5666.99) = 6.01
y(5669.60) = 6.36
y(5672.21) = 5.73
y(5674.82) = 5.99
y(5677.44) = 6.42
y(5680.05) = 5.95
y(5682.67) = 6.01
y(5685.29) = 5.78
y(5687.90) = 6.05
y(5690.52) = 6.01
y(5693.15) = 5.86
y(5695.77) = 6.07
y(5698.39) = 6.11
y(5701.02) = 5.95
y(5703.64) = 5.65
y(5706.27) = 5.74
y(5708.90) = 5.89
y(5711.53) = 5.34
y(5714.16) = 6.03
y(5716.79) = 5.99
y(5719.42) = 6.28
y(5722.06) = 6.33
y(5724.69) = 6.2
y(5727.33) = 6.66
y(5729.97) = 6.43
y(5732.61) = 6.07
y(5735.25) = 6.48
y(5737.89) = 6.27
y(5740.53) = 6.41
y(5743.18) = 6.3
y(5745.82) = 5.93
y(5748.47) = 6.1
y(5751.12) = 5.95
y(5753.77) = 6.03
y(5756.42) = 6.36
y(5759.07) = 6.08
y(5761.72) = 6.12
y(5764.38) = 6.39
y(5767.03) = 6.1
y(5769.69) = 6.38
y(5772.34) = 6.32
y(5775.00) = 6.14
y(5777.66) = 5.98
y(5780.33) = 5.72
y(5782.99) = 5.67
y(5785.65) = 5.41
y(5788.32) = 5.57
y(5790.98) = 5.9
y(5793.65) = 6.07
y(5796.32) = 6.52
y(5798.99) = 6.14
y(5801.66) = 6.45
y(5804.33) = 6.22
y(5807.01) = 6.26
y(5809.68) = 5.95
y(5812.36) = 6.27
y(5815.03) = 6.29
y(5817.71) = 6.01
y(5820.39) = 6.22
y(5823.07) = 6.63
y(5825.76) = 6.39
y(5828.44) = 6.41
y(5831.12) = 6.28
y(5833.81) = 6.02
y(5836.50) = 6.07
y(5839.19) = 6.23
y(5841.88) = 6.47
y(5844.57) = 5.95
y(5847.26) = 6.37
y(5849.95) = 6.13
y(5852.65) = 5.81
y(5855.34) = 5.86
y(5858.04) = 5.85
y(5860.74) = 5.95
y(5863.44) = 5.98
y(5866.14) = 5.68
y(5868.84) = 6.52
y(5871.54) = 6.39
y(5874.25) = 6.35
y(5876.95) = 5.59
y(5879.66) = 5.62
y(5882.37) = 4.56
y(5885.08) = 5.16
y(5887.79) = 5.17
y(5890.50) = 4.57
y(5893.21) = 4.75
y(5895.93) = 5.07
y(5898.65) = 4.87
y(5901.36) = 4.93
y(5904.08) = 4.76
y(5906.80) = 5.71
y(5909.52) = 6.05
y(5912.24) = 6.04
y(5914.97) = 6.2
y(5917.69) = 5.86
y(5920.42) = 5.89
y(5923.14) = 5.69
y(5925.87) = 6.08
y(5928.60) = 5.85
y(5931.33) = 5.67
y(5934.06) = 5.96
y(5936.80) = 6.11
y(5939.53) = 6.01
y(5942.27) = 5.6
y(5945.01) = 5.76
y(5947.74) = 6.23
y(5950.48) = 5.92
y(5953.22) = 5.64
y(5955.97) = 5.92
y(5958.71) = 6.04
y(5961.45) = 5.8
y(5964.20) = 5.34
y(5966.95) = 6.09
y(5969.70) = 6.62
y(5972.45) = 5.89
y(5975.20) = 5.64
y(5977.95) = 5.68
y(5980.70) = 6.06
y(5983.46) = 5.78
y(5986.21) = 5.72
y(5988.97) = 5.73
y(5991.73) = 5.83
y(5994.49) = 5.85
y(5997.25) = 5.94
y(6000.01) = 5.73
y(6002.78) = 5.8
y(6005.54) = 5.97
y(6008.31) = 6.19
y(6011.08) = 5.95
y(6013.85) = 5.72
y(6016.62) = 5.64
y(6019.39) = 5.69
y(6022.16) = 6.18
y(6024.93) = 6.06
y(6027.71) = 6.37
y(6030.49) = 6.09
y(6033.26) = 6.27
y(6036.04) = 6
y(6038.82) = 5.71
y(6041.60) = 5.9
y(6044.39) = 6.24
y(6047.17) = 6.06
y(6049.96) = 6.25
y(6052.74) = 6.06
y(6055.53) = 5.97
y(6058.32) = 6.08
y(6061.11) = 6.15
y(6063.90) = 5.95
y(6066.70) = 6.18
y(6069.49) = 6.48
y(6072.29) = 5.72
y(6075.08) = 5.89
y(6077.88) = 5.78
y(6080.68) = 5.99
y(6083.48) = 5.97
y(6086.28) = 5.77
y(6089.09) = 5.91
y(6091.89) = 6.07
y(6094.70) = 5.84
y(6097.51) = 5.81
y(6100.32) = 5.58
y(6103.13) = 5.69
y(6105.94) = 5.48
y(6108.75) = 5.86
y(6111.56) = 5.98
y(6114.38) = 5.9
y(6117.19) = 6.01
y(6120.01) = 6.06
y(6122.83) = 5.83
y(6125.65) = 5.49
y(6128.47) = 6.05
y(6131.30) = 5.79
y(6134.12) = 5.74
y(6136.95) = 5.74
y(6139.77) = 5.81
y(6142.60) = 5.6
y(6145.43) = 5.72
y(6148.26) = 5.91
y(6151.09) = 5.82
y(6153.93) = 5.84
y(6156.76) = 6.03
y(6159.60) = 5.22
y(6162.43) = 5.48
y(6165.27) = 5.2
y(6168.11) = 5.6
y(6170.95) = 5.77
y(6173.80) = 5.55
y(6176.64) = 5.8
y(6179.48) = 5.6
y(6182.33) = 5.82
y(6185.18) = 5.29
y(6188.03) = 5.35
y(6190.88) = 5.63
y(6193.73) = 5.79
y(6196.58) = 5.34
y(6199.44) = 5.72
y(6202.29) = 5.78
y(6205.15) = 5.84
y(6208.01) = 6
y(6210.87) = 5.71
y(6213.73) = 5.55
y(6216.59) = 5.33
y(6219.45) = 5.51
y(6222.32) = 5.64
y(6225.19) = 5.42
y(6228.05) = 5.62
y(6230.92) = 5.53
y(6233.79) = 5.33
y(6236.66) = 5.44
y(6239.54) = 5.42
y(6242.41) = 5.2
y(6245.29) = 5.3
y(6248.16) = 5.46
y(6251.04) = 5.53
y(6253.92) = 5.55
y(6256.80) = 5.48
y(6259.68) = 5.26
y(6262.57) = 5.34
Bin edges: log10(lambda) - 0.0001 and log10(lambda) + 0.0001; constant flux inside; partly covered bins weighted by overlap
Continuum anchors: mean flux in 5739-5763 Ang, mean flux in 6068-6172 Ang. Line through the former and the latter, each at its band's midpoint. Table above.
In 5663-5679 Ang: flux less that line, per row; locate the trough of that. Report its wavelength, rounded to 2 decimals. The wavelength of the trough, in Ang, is 5664.38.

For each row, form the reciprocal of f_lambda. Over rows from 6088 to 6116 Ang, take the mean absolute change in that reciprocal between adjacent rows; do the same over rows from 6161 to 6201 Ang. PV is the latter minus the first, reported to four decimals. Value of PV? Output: 0.0038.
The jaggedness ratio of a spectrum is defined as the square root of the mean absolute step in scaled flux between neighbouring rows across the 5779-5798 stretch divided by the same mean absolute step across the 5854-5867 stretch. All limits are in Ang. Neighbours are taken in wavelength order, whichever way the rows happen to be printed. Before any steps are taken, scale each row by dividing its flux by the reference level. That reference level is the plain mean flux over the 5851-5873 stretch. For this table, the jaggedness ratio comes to 1.5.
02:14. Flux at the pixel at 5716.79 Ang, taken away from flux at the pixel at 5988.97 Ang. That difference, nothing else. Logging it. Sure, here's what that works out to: -0.3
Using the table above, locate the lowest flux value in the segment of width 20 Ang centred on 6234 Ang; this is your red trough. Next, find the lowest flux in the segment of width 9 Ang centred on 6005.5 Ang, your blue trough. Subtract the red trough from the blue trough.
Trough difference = 0.6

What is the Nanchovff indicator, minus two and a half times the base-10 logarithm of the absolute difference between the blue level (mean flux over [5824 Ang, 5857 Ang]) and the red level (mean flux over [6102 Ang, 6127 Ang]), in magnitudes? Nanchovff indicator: 1.13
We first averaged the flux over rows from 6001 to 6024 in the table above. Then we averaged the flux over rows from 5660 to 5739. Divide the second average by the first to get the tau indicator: 1.02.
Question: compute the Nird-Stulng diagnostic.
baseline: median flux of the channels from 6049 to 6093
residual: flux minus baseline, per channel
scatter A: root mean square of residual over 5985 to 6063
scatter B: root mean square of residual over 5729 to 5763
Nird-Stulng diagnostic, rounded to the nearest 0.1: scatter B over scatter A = 1.4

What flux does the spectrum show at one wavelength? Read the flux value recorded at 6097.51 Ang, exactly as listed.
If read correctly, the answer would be 5.81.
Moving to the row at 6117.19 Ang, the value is 6.01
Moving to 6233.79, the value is 5.33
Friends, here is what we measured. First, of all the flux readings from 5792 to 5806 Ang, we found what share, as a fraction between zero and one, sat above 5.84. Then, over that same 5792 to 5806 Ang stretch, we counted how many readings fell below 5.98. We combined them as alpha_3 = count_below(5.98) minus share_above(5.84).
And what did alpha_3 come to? -1.0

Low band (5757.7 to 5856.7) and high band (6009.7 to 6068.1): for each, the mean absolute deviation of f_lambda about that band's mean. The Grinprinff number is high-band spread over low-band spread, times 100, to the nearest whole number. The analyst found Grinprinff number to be 76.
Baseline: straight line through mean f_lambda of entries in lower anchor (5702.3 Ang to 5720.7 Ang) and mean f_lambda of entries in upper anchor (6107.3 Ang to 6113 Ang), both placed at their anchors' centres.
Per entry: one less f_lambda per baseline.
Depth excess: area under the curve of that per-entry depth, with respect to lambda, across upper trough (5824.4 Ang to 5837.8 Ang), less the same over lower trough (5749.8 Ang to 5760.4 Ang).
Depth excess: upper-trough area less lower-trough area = -0.38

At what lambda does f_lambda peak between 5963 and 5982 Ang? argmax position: 5969.70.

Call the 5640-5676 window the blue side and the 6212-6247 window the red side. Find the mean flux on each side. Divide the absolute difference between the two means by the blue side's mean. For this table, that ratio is 0.09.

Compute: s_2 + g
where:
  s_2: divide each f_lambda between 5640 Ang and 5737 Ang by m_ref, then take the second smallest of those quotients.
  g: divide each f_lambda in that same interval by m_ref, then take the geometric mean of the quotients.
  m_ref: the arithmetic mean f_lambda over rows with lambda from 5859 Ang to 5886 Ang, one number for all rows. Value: 1.97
